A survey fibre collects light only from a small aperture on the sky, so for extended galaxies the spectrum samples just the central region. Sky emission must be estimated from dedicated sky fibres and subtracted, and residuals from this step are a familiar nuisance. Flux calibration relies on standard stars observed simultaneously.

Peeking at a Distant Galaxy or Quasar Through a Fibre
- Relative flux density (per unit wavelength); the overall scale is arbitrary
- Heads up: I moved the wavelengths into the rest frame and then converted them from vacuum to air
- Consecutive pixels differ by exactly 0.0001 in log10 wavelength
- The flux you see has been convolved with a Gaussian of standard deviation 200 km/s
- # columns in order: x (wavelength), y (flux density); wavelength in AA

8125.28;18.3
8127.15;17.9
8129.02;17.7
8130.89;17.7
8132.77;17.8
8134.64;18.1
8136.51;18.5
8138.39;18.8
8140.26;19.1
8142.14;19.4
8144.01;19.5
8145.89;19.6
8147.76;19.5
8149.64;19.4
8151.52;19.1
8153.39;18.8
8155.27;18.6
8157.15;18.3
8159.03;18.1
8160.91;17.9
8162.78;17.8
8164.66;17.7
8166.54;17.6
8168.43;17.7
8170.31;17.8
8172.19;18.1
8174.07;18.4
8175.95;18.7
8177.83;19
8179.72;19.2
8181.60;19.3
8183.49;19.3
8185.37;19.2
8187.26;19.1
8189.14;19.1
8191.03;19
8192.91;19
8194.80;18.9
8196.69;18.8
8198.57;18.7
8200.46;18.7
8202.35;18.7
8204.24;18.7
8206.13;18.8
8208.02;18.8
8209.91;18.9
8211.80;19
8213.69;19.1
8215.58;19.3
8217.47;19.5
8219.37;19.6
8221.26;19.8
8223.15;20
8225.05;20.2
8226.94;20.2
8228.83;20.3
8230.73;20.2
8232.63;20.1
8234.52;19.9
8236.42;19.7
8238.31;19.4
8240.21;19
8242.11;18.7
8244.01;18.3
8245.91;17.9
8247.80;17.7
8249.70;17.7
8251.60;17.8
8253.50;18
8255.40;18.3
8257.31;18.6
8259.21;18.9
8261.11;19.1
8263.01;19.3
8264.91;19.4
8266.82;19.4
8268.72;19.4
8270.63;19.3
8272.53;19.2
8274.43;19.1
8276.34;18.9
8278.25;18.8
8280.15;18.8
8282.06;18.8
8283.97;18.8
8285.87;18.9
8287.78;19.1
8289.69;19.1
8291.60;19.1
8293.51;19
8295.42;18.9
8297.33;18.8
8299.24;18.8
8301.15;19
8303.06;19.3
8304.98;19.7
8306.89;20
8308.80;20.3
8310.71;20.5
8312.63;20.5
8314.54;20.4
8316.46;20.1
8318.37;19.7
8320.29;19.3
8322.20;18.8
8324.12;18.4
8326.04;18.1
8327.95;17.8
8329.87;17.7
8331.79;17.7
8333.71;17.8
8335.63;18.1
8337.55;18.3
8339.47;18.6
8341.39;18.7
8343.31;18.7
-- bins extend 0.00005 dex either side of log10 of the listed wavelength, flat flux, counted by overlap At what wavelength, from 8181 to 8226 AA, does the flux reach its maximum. 8225.05 AA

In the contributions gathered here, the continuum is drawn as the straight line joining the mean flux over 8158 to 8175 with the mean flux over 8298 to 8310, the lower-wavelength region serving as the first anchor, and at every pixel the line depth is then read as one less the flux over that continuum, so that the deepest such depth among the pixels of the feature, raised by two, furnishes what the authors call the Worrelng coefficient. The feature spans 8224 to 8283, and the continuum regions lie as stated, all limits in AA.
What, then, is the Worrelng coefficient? 2.06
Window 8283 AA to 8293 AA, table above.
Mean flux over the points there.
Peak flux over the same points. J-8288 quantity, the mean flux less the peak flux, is -0.10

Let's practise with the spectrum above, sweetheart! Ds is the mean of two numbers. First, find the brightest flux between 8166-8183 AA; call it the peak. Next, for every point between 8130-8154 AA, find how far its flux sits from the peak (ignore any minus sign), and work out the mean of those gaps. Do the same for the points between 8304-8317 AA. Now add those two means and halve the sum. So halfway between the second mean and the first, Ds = 0.74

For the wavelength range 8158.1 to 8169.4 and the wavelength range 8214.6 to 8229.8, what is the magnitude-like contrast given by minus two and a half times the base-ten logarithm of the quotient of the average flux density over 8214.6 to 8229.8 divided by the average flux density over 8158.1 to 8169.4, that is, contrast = -0.119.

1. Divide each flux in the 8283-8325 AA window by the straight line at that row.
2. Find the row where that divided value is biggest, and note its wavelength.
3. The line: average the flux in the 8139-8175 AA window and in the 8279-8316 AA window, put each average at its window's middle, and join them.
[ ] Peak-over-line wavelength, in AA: 8310.71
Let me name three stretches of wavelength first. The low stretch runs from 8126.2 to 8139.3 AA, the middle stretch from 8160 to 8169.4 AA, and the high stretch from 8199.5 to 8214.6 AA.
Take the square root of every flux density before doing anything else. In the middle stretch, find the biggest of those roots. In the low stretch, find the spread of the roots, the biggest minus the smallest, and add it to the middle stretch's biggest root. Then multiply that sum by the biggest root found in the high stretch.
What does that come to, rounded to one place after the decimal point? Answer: 19.1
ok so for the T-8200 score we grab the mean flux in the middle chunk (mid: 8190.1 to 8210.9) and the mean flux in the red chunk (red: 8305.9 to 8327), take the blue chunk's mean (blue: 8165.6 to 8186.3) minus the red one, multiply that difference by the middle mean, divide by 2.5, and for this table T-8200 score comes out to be -8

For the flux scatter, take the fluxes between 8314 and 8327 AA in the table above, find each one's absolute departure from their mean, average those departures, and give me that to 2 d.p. 0.71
